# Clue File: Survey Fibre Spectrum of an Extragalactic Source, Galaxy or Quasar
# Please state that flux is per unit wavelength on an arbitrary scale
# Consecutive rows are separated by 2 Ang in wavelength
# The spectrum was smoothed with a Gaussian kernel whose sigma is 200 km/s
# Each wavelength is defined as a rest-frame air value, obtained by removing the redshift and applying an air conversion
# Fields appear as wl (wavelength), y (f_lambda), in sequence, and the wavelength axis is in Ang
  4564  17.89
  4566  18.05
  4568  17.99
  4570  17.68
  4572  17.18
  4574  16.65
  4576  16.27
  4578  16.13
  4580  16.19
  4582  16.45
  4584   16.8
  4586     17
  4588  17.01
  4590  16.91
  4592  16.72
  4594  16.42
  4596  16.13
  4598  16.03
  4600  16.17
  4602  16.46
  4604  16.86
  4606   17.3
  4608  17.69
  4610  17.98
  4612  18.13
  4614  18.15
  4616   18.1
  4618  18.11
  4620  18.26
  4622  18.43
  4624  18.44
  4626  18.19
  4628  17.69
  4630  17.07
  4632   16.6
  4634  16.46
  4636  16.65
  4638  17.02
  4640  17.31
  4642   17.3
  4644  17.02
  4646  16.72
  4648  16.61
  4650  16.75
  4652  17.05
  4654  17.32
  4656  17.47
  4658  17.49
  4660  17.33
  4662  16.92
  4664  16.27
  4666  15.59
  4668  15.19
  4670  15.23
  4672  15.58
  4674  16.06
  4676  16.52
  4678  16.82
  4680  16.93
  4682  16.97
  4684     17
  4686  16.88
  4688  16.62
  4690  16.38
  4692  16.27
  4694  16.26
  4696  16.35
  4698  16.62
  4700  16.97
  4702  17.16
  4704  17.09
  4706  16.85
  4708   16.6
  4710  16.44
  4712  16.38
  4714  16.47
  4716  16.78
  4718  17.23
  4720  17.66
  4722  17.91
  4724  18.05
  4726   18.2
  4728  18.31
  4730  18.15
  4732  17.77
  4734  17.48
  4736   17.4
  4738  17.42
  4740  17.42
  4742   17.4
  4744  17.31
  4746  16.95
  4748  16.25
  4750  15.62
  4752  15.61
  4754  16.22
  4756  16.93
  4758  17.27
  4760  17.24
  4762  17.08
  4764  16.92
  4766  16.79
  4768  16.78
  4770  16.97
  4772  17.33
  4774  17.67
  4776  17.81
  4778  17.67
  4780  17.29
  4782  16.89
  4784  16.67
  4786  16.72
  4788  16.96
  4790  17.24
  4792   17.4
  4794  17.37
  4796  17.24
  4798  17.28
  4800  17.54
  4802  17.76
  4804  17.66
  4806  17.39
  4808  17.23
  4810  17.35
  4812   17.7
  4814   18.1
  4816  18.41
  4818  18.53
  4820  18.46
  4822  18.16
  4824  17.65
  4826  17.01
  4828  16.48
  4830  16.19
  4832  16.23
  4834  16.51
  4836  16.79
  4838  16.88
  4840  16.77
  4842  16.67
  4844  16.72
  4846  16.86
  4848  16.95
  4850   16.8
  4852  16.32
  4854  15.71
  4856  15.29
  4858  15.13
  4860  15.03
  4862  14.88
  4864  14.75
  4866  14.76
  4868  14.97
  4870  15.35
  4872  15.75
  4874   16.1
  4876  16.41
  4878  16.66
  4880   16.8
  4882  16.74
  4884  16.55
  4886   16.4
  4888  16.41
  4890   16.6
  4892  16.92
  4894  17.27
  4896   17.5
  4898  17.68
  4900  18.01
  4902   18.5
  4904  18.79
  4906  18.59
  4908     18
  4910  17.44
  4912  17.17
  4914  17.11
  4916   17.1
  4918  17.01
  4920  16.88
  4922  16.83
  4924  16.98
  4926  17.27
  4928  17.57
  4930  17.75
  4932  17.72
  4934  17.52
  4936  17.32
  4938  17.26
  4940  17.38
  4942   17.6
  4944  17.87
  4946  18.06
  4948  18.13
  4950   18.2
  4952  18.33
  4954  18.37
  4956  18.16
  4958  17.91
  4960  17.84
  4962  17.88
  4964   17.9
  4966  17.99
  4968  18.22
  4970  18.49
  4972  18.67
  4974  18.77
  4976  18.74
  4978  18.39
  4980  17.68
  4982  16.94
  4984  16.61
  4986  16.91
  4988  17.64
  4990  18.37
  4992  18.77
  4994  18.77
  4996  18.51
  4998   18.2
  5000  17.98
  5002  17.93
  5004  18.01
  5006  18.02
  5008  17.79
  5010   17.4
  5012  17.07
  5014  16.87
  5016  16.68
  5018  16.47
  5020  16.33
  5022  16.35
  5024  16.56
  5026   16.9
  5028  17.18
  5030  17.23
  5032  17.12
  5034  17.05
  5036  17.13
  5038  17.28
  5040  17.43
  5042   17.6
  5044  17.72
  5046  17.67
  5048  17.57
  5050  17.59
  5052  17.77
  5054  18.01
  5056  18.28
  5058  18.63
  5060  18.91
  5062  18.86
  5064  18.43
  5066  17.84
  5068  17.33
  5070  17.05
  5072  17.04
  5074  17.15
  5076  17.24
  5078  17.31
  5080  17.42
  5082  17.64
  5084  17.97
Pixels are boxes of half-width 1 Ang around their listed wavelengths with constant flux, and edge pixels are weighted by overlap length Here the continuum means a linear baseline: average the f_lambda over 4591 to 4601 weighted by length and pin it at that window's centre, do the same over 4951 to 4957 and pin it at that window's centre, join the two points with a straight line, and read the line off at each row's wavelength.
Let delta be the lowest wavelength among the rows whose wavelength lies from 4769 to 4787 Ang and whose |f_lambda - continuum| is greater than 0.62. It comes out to 4784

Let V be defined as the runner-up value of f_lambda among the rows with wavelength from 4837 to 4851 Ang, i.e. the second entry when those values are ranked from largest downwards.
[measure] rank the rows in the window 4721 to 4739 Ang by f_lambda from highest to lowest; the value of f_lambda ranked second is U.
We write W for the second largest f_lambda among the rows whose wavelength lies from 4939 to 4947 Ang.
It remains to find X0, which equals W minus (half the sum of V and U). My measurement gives 0.3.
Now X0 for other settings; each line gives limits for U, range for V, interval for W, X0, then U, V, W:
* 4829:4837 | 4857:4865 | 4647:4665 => 1.7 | 16.51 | 15.03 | 17.47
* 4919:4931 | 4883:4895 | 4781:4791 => -0.3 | 17.57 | 16.92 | 16.96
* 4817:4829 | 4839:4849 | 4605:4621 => 0.5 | 18.46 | 16.86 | 18.15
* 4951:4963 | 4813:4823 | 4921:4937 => -0.7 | 18.33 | 18.46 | 17.72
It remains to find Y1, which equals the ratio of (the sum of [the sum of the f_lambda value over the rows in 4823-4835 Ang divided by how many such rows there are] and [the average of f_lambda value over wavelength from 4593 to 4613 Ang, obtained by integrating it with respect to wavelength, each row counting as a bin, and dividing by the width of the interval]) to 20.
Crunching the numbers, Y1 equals 1.68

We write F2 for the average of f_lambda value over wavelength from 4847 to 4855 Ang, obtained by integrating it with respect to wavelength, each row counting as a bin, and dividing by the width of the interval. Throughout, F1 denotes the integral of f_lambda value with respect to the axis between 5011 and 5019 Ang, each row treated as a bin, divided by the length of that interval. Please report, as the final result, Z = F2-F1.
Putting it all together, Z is -0.3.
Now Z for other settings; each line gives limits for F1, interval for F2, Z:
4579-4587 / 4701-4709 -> 0.3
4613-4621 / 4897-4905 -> 0.1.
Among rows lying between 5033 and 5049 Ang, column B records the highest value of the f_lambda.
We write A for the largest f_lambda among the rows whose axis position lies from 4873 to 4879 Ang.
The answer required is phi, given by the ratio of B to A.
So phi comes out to 1.06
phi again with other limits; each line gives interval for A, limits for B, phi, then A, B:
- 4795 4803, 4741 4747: 0.98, 17.76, 17.4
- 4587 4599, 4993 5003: 1.10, 17.01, 18.77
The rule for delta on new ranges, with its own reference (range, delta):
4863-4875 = 4864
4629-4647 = 4640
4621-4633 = 4622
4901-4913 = 4904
